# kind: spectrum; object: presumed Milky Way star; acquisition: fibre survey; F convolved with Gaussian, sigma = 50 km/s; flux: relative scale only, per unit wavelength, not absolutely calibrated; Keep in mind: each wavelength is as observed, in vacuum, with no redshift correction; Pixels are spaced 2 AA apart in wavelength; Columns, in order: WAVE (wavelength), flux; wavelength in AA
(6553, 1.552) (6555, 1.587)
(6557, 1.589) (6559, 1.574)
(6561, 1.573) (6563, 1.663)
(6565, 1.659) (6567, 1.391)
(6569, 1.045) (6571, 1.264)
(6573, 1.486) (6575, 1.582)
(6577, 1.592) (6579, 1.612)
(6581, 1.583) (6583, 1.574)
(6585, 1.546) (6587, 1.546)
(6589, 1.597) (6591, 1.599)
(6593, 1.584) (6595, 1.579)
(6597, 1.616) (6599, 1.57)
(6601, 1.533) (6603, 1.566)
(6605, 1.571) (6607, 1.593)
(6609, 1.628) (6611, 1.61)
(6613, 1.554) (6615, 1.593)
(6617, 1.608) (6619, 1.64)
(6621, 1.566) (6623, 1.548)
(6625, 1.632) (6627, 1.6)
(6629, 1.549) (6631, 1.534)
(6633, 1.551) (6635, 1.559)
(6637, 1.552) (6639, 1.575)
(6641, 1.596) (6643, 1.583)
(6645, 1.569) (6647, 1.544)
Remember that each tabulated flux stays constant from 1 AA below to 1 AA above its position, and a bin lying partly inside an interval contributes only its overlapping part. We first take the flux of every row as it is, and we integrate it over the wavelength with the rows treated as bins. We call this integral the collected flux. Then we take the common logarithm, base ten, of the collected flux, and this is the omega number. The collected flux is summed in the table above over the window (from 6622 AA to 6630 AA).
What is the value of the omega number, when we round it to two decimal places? 1.10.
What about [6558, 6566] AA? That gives 1.11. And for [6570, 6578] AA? 1.07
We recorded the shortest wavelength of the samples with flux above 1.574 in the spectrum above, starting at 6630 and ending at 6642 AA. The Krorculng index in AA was 6639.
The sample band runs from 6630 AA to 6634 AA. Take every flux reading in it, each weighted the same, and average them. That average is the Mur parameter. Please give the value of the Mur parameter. 1.54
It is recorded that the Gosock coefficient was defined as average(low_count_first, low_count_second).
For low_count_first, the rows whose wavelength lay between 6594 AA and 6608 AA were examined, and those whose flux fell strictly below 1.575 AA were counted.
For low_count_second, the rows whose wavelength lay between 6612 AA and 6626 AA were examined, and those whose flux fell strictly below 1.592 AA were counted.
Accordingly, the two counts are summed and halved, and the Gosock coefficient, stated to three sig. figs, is 3.50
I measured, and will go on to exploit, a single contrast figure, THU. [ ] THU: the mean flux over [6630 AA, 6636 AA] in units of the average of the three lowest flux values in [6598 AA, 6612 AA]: 0.995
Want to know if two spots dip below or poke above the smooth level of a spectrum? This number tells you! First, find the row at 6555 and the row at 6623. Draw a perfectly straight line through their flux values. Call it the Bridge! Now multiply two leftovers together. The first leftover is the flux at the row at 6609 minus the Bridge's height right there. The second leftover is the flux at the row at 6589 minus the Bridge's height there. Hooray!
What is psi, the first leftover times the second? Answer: 0.0021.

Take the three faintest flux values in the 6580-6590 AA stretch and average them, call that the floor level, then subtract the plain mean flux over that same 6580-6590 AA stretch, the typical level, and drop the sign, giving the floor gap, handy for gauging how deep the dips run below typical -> 0.014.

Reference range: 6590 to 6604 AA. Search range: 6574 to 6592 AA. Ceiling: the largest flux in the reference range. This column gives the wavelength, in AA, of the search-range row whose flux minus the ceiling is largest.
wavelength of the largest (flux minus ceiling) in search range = 6579 AA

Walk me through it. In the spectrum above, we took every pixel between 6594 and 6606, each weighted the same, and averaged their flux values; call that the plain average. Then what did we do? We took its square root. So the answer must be 1.25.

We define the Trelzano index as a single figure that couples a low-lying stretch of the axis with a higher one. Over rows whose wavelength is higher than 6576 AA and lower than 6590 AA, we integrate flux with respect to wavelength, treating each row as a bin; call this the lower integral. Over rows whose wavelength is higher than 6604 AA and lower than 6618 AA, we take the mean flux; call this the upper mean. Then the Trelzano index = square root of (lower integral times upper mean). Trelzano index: 5.94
